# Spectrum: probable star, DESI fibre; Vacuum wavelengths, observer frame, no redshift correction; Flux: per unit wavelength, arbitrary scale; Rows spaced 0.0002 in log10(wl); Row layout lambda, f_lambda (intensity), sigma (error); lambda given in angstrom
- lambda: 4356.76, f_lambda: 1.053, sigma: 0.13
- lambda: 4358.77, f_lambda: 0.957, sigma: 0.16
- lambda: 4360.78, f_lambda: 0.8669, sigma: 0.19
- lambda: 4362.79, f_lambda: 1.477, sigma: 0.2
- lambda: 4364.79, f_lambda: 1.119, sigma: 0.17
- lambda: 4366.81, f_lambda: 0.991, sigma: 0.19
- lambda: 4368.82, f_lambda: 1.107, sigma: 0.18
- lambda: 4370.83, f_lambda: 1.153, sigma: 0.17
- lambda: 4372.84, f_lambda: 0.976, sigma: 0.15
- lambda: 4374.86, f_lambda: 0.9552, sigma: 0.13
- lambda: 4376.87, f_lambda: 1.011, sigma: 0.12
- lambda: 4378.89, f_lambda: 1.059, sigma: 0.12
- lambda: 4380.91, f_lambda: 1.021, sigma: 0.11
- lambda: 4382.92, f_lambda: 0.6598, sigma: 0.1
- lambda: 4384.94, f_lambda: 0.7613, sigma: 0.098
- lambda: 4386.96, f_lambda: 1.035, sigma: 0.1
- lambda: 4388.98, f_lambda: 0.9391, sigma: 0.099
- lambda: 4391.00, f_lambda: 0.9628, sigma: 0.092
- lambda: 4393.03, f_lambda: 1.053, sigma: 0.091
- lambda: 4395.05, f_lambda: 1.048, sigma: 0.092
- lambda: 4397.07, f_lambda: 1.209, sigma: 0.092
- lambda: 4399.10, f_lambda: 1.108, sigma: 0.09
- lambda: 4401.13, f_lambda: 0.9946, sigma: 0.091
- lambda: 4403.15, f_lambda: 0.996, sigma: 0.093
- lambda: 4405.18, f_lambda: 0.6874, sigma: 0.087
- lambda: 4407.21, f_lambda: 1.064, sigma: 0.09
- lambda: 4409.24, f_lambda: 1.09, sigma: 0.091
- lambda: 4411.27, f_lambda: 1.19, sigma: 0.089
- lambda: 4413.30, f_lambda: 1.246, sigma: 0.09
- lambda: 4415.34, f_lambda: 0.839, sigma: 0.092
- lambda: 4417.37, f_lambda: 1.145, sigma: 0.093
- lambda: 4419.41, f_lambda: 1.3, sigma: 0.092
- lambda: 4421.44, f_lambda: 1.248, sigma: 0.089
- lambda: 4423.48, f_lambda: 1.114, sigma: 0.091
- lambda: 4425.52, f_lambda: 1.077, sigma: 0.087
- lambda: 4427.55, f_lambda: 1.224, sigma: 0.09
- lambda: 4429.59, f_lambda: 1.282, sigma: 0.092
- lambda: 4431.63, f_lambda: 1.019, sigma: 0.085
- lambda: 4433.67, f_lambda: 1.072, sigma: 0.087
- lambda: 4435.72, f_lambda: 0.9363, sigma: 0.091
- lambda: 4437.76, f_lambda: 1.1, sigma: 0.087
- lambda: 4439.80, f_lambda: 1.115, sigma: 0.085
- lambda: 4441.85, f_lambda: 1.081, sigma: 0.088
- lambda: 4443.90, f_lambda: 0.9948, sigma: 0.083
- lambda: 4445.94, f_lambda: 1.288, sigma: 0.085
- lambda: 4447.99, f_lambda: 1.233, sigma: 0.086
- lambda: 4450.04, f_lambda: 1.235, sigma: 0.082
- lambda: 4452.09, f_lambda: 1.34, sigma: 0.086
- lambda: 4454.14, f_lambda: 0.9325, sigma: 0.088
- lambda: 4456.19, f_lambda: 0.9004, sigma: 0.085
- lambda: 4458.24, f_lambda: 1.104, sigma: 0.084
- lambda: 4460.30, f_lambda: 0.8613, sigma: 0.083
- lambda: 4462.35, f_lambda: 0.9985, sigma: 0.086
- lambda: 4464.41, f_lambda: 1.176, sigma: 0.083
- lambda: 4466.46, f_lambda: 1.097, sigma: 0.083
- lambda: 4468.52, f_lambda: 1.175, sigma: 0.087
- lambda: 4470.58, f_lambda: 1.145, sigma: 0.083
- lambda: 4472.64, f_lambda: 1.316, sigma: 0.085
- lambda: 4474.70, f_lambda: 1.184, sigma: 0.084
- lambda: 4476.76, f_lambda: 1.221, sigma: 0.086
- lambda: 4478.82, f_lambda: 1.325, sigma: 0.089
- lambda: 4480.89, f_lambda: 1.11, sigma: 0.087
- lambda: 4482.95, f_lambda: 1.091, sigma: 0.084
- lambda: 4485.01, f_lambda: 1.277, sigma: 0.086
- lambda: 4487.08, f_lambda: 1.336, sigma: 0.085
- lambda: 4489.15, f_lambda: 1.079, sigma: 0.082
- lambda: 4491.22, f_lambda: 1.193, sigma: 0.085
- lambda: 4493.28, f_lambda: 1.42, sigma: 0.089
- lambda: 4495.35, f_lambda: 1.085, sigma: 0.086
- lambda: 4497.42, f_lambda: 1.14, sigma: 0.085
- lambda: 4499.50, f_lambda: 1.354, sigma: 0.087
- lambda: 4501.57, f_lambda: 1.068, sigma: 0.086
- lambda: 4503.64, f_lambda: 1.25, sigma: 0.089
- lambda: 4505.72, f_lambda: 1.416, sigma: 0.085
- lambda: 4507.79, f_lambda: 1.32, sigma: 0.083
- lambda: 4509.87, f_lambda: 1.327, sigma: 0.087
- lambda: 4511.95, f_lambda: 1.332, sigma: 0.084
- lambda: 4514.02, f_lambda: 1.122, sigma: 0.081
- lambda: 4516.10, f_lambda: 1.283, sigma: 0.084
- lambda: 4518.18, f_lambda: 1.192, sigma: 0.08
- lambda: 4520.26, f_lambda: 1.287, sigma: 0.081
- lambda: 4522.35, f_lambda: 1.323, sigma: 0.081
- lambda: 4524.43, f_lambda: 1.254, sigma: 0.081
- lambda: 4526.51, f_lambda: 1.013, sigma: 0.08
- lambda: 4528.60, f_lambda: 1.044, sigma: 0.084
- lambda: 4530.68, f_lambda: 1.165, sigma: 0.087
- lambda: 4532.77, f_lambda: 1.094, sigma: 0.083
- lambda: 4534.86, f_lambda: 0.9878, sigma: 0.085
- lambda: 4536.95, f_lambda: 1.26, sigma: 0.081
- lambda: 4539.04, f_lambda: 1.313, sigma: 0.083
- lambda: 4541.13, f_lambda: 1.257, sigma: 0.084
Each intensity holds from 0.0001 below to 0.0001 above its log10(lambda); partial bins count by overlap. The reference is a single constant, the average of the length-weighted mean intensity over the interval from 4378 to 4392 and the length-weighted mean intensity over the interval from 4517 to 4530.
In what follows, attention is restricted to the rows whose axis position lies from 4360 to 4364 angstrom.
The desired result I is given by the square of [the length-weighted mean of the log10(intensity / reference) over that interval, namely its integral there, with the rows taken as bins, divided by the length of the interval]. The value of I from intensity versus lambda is 0.001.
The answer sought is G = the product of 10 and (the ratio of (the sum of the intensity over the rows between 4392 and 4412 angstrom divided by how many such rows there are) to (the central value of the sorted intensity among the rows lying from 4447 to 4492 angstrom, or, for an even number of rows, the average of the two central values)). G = 8.9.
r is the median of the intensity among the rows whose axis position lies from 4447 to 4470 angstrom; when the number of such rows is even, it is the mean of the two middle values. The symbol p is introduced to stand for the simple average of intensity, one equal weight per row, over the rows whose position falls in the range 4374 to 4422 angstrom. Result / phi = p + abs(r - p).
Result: 1.10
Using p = 1.03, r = 1.10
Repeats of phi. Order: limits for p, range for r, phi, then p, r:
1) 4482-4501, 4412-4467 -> 1.33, 1.22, 1.10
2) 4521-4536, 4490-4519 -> 1.27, 1.13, 1.27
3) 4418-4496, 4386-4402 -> 1.26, 1.15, 1.04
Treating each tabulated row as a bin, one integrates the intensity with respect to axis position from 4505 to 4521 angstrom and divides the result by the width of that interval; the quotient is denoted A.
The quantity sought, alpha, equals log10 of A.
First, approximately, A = 1.28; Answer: 0.108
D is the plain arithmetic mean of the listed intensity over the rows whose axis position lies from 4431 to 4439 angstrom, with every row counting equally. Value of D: 1.03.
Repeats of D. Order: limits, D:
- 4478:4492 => 1.20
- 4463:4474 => 1.18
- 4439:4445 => 1.06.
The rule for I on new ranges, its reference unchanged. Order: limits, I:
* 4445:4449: 0.006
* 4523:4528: 0.001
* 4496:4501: 0.004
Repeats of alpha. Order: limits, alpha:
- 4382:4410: -0.012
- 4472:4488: 0.090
